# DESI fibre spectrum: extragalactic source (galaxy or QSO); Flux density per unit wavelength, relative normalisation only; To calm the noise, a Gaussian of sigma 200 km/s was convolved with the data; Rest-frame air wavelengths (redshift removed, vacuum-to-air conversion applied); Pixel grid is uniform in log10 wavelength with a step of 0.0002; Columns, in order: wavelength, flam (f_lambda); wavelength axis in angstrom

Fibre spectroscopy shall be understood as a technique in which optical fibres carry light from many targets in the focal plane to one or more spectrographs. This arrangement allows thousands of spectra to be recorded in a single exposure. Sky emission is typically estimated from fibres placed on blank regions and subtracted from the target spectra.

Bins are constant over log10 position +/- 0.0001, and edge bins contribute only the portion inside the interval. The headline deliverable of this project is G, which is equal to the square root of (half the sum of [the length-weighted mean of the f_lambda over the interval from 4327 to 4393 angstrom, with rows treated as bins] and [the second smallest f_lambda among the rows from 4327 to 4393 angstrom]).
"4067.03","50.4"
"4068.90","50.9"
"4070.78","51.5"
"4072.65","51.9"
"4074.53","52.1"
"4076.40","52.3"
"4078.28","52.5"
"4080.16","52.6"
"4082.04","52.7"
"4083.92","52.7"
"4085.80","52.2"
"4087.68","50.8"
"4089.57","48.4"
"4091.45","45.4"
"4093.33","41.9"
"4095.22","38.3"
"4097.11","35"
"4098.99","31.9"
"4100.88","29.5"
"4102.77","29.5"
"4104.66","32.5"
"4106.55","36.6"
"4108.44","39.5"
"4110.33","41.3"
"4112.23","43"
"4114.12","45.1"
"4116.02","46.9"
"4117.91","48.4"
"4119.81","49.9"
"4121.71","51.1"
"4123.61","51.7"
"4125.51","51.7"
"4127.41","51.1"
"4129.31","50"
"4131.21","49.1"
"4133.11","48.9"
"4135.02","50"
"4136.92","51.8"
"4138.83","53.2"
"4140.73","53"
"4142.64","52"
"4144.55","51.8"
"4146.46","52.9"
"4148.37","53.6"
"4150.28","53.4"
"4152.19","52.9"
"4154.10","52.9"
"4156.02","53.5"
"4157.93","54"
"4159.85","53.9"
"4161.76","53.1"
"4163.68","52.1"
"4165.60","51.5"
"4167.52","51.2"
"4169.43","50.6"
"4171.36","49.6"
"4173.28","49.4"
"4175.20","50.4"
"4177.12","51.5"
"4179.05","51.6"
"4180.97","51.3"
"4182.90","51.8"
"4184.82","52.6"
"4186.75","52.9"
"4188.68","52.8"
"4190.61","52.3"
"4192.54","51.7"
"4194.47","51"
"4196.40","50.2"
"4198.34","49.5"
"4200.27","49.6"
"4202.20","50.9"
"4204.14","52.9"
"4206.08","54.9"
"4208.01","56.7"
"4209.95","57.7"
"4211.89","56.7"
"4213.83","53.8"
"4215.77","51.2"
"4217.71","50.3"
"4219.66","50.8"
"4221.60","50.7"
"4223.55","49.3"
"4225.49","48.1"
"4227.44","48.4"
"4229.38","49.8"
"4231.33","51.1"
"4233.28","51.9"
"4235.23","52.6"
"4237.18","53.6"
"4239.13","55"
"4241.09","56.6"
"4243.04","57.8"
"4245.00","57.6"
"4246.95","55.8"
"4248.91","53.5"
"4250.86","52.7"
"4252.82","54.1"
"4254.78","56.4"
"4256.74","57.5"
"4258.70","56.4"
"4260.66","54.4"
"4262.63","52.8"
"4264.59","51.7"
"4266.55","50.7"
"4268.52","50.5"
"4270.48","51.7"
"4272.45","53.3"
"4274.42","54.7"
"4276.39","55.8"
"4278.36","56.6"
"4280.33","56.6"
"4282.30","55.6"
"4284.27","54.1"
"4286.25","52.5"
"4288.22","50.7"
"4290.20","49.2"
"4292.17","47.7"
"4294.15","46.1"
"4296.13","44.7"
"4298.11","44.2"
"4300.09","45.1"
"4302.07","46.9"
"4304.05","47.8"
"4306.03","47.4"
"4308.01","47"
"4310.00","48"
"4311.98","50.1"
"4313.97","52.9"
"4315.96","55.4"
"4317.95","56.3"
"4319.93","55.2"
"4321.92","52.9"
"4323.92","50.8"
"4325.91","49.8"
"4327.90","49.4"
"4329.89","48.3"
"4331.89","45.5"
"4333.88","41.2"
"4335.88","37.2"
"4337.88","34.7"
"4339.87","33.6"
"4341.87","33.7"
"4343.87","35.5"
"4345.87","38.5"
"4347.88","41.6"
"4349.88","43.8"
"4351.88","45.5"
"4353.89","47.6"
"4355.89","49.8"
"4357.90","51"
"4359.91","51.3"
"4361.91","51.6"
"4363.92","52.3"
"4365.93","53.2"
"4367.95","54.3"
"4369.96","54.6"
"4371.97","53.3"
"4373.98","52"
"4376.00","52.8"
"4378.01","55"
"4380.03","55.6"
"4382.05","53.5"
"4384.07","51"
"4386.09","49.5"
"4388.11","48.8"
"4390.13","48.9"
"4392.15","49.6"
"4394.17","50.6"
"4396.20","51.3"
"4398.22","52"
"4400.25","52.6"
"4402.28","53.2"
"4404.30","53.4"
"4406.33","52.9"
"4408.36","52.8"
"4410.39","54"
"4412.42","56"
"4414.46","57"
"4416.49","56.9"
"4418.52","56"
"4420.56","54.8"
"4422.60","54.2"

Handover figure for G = 6.37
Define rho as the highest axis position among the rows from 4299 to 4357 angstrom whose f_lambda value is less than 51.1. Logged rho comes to 4355.89 angstrom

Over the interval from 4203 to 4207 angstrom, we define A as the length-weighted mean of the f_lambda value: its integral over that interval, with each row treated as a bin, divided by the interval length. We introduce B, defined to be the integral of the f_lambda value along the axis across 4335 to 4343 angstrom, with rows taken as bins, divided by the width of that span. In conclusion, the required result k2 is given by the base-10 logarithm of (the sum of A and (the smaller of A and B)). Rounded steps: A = 54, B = 34.8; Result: 1.95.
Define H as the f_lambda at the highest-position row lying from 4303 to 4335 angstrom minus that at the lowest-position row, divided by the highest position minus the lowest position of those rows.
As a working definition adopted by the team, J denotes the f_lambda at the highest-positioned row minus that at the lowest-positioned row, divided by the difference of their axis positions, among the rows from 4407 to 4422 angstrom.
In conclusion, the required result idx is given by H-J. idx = -0.39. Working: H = -0.22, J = 0.16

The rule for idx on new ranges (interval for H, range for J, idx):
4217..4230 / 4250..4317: -0.08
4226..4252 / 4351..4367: -0.36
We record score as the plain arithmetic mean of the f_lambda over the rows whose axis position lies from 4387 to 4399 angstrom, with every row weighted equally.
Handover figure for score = 50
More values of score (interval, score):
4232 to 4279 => 54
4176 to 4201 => 51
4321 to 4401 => 48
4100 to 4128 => 43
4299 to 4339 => 48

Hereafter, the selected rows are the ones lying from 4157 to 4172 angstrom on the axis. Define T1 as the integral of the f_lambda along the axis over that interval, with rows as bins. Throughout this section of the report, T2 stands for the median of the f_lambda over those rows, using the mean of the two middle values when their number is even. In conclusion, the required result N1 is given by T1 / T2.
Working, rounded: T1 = 780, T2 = 52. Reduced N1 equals 15.1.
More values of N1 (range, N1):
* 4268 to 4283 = 14.8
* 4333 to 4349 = 16.3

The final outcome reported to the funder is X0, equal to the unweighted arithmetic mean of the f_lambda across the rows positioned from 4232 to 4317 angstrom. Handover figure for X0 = 52.2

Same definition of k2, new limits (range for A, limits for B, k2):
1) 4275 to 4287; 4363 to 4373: 2.04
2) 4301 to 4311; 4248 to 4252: 1.98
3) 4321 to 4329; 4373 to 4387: 2.01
